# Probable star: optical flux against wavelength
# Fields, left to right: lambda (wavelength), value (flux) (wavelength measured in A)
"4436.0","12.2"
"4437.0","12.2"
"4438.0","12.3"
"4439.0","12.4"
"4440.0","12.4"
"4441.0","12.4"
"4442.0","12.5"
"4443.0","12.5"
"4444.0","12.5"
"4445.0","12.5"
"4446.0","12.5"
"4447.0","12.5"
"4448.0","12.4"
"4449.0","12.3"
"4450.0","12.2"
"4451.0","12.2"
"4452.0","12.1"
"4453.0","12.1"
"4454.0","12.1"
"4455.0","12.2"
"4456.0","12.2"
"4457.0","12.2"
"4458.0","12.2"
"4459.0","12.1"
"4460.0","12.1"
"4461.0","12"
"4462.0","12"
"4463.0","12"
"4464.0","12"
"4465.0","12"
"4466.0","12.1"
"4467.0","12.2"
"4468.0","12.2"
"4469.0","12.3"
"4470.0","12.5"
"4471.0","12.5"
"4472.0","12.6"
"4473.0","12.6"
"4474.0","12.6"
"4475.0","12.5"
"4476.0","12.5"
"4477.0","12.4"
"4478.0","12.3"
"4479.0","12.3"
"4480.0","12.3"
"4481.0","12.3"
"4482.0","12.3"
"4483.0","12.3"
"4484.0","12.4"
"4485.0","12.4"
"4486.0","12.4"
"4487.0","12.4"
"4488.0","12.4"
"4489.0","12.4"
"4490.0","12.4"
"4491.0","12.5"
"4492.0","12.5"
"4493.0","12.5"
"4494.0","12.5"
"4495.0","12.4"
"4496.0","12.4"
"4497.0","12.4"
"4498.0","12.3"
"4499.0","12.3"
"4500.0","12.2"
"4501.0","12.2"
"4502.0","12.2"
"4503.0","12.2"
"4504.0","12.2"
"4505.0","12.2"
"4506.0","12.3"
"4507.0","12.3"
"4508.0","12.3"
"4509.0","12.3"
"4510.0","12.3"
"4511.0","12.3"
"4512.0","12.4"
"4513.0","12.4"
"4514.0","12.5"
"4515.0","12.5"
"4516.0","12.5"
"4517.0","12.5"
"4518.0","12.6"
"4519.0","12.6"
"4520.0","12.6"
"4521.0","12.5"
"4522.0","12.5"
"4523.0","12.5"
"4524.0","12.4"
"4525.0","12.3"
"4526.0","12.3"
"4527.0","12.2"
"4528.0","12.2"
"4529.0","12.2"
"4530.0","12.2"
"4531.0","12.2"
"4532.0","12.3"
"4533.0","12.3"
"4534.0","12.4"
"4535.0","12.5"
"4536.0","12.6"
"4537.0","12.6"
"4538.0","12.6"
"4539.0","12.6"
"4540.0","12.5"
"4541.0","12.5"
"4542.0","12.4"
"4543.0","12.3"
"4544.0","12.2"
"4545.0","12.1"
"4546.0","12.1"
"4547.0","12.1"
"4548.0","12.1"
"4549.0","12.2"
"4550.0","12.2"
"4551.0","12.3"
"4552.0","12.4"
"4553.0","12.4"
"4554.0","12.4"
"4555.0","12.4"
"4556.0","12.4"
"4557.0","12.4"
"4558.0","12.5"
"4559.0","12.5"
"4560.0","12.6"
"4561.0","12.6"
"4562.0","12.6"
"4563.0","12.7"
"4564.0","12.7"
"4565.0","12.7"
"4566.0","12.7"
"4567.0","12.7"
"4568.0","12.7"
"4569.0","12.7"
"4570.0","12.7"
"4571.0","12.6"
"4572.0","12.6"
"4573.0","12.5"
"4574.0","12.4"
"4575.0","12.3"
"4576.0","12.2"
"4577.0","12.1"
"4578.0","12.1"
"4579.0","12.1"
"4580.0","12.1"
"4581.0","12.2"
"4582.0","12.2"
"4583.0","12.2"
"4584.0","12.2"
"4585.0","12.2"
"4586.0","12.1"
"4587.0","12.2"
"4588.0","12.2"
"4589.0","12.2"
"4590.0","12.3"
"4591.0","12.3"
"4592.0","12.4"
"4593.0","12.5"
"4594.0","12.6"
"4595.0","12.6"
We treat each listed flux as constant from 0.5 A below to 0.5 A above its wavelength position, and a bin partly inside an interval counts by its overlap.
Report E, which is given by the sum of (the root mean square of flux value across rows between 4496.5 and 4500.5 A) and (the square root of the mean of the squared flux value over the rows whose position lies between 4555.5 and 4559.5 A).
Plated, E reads 24.8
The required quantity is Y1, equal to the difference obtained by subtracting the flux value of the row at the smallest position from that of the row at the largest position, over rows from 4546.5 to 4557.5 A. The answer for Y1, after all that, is 0.3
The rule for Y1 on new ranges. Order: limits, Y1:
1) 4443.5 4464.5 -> -0.5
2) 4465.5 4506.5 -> 0.2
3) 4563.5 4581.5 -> -0.5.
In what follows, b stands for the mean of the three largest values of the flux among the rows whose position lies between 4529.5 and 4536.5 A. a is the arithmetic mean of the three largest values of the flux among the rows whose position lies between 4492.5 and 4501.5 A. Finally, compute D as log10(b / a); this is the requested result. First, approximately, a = 12.5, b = 12.5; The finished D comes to 0.0012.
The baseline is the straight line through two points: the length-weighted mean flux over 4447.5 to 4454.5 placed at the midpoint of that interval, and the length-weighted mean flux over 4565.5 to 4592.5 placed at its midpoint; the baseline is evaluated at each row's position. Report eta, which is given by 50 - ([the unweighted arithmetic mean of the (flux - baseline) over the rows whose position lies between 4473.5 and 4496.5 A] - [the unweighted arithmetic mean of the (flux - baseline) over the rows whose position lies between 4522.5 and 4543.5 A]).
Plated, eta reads 49.9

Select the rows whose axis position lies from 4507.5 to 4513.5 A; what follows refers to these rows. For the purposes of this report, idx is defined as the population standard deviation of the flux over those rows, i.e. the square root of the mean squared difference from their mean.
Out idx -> 0.047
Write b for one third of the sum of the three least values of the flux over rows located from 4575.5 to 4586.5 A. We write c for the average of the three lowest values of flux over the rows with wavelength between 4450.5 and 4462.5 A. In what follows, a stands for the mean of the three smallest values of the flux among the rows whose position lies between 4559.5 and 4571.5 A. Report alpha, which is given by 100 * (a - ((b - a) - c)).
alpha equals 2513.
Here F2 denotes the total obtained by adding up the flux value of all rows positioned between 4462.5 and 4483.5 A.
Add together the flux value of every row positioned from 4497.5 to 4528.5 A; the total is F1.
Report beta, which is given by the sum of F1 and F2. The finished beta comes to 642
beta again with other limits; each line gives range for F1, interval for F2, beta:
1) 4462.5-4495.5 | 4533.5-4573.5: 907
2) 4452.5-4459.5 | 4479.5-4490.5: 221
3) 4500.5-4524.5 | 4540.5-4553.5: 457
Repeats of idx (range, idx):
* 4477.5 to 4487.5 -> 0.049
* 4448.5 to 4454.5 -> 0.075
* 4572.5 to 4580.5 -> 0.148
